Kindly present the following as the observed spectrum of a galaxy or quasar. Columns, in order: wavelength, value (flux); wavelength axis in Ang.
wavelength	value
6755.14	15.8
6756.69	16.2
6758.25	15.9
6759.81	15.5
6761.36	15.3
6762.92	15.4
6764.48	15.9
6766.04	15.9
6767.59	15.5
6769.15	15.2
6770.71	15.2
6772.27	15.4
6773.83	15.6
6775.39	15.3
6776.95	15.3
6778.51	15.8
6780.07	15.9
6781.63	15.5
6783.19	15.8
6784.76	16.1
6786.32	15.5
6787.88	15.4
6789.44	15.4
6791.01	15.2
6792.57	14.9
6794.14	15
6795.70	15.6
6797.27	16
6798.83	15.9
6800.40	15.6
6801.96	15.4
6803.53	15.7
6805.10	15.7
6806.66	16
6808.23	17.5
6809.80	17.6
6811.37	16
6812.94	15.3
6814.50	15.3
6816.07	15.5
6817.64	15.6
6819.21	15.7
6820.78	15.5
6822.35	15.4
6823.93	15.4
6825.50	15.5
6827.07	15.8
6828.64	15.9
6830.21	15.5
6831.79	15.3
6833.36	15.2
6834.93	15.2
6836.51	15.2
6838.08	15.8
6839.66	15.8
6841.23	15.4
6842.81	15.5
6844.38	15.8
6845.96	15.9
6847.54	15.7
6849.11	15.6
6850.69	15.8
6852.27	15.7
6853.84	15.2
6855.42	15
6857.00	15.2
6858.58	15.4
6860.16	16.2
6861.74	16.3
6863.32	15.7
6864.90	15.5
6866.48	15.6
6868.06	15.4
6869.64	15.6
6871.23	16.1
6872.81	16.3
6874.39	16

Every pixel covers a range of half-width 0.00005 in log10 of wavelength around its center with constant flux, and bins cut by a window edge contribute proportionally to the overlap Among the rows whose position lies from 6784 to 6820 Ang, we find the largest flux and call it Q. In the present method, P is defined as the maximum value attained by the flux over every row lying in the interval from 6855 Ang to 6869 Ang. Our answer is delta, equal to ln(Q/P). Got 0.077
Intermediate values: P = 16.3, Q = 17.6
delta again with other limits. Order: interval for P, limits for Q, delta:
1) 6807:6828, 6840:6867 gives -0.077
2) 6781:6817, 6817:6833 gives -0.102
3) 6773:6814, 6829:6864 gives -0.077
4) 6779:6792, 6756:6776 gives 0.006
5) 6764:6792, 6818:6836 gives -0.013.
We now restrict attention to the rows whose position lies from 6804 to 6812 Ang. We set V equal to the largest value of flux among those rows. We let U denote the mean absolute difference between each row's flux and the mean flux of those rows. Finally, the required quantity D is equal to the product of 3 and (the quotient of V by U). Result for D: 67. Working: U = 0.8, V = 17.6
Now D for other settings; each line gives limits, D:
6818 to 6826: 589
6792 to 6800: 113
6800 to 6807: 333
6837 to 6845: 282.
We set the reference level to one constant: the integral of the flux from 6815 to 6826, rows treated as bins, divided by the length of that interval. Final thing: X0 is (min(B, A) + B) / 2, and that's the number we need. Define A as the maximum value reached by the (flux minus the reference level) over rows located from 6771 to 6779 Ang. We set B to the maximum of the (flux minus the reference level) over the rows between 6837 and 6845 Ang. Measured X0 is 0.30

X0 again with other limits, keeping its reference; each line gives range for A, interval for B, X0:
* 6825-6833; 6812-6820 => 0.20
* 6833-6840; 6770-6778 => 0.10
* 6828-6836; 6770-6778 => 0.10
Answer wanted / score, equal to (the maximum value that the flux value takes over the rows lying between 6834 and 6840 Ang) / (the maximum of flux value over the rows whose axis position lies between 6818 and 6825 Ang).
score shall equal 1.006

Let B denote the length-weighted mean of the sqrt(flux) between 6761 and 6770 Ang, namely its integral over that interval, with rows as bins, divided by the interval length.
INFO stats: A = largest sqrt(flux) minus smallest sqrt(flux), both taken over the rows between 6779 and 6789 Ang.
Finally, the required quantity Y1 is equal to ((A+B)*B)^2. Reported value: 252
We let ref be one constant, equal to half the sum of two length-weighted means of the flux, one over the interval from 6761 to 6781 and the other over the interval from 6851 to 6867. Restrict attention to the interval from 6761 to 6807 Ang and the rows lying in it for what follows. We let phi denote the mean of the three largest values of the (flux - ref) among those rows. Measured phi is 0.48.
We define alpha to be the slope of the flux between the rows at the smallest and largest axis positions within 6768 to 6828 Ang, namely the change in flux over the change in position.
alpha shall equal 0.01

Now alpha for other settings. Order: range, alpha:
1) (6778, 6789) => -0.04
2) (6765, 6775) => -0.04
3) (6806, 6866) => -0.01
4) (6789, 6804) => 0.02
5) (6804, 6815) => -0.04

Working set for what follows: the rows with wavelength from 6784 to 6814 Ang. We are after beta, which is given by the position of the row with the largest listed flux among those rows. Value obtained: 6809.80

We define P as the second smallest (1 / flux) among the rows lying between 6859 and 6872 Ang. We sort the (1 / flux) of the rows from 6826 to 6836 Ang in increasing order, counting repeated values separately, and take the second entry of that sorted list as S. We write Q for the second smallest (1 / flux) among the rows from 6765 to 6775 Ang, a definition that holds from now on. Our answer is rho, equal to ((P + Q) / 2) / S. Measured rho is 0.99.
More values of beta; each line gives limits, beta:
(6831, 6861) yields 6860.16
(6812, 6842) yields 6828.64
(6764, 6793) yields 6784.76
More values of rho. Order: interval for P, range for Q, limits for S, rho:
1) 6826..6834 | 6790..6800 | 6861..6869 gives 0.99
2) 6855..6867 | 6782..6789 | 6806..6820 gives 1.09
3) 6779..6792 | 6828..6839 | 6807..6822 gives 1.10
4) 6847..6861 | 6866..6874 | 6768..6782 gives 0.99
